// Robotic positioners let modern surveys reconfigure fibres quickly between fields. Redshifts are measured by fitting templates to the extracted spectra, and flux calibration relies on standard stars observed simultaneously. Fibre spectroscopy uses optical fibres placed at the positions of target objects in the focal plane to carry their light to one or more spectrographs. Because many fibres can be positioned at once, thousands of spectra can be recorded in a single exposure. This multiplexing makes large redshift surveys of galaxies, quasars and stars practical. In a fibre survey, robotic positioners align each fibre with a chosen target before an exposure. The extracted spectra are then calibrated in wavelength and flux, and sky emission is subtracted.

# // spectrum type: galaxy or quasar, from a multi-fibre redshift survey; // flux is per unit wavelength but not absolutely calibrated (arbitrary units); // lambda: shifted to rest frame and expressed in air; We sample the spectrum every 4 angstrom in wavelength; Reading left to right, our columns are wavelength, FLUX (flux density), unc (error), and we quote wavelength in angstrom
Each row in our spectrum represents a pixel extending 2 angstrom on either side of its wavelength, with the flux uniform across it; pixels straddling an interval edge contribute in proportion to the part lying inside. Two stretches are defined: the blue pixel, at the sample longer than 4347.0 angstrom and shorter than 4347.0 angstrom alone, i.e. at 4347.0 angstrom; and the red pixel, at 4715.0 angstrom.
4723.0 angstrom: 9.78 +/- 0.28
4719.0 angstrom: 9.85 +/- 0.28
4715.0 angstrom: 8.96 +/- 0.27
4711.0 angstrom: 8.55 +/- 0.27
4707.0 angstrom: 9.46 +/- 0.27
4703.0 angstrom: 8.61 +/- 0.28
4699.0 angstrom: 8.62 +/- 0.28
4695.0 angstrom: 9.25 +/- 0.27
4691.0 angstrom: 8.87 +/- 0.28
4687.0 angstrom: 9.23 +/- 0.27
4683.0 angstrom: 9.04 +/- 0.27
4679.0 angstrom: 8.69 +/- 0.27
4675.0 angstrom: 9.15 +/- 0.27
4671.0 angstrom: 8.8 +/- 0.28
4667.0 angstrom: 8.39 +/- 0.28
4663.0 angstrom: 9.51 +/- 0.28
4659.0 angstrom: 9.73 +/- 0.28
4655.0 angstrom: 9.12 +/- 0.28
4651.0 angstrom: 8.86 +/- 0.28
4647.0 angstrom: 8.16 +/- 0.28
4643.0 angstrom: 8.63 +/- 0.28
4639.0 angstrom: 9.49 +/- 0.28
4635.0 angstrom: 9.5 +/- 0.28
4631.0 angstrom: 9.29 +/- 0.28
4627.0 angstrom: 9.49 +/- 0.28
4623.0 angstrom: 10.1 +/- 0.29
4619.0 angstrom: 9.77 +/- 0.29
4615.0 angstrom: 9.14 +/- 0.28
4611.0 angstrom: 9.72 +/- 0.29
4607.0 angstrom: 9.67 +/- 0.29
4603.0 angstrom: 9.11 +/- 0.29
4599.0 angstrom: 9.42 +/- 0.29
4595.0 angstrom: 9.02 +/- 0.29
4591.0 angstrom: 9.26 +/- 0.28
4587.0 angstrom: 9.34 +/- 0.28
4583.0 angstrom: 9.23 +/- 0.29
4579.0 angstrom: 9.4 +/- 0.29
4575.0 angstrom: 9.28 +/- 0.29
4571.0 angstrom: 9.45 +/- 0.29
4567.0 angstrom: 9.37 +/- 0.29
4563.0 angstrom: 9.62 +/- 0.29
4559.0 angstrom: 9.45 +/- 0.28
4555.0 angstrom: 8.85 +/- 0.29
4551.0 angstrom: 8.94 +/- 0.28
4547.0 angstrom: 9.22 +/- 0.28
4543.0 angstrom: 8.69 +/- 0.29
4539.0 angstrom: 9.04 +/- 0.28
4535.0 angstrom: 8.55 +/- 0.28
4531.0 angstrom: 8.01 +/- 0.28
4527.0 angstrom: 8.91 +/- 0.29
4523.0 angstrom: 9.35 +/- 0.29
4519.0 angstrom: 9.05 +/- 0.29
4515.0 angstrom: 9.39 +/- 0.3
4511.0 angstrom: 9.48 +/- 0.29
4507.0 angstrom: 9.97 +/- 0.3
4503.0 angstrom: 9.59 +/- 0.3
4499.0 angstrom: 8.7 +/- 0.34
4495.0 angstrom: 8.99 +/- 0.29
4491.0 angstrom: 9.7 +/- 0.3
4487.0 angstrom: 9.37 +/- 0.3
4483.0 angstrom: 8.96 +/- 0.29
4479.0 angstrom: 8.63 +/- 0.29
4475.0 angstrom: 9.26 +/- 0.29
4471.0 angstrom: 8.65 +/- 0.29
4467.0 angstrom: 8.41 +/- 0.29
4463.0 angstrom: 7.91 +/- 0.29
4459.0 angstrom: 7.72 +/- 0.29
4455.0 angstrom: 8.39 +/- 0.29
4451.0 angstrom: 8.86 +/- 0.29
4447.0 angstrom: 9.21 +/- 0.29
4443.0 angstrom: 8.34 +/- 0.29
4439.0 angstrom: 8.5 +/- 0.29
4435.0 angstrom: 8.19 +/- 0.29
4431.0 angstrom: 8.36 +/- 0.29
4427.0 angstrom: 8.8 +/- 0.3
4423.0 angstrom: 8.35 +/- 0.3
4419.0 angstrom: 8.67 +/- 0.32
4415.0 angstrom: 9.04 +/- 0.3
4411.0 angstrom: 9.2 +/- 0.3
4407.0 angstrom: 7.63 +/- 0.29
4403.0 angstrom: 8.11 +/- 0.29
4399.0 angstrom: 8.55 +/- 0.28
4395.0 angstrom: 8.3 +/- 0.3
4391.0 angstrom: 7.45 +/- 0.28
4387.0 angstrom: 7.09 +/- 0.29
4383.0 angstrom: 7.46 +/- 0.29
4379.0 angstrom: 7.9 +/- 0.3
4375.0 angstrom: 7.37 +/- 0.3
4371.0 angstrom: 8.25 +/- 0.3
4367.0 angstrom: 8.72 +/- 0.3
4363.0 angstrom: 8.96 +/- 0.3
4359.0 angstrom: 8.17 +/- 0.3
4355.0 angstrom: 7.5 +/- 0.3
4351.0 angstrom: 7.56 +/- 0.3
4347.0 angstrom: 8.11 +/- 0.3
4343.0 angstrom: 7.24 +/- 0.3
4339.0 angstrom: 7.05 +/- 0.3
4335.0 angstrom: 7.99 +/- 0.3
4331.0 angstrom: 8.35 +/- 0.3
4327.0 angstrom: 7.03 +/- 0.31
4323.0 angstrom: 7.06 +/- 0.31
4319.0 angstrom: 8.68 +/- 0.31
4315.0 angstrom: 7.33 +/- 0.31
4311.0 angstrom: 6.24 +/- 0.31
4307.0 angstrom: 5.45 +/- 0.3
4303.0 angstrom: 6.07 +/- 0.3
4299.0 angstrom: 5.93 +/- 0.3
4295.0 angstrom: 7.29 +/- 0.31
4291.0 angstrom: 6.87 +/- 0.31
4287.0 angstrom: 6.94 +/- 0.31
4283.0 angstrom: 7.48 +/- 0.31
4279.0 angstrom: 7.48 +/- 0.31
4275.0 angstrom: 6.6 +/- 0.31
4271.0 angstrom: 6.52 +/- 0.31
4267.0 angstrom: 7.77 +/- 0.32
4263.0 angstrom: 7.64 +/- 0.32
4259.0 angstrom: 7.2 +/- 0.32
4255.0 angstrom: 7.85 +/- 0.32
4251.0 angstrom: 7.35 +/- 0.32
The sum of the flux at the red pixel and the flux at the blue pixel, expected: 17.1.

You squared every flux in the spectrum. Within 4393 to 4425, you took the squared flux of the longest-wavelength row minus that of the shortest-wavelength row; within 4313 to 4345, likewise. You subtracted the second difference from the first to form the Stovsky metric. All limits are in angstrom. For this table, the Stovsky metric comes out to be 2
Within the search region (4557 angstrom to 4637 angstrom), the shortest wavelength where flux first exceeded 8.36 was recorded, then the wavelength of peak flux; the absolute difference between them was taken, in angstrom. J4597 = 64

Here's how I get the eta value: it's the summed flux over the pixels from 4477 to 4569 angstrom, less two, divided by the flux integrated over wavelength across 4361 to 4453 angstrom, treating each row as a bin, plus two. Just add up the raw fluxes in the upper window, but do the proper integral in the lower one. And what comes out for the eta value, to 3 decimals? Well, 0.271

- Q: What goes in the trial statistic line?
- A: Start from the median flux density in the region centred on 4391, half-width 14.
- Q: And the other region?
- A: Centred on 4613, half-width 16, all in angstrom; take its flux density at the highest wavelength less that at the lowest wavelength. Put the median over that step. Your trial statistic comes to 113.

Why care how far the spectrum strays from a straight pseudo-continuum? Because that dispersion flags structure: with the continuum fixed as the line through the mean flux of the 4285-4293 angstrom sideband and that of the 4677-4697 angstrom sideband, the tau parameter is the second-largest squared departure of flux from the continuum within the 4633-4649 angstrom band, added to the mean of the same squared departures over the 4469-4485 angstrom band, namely 1.54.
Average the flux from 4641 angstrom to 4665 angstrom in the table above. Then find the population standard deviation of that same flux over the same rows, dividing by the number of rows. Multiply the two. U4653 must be 4.7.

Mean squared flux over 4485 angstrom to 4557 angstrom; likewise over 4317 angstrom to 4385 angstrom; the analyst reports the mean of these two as 72.5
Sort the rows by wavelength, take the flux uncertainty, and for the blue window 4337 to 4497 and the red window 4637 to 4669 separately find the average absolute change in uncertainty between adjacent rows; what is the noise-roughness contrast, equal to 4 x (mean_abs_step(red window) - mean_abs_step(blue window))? -0.015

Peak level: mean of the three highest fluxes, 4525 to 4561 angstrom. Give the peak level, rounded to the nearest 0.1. 9.2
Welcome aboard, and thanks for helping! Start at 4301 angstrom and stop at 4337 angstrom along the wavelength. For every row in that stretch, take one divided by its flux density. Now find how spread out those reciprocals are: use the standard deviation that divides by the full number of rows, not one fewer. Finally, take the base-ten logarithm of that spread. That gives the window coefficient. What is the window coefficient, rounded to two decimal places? -1.67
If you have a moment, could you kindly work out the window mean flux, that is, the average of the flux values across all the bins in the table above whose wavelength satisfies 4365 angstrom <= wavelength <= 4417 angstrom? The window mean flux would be 8.1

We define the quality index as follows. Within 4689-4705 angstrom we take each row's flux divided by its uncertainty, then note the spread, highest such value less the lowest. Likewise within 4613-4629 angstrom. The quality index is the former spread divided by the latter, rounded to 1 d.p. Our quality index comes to 1.6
